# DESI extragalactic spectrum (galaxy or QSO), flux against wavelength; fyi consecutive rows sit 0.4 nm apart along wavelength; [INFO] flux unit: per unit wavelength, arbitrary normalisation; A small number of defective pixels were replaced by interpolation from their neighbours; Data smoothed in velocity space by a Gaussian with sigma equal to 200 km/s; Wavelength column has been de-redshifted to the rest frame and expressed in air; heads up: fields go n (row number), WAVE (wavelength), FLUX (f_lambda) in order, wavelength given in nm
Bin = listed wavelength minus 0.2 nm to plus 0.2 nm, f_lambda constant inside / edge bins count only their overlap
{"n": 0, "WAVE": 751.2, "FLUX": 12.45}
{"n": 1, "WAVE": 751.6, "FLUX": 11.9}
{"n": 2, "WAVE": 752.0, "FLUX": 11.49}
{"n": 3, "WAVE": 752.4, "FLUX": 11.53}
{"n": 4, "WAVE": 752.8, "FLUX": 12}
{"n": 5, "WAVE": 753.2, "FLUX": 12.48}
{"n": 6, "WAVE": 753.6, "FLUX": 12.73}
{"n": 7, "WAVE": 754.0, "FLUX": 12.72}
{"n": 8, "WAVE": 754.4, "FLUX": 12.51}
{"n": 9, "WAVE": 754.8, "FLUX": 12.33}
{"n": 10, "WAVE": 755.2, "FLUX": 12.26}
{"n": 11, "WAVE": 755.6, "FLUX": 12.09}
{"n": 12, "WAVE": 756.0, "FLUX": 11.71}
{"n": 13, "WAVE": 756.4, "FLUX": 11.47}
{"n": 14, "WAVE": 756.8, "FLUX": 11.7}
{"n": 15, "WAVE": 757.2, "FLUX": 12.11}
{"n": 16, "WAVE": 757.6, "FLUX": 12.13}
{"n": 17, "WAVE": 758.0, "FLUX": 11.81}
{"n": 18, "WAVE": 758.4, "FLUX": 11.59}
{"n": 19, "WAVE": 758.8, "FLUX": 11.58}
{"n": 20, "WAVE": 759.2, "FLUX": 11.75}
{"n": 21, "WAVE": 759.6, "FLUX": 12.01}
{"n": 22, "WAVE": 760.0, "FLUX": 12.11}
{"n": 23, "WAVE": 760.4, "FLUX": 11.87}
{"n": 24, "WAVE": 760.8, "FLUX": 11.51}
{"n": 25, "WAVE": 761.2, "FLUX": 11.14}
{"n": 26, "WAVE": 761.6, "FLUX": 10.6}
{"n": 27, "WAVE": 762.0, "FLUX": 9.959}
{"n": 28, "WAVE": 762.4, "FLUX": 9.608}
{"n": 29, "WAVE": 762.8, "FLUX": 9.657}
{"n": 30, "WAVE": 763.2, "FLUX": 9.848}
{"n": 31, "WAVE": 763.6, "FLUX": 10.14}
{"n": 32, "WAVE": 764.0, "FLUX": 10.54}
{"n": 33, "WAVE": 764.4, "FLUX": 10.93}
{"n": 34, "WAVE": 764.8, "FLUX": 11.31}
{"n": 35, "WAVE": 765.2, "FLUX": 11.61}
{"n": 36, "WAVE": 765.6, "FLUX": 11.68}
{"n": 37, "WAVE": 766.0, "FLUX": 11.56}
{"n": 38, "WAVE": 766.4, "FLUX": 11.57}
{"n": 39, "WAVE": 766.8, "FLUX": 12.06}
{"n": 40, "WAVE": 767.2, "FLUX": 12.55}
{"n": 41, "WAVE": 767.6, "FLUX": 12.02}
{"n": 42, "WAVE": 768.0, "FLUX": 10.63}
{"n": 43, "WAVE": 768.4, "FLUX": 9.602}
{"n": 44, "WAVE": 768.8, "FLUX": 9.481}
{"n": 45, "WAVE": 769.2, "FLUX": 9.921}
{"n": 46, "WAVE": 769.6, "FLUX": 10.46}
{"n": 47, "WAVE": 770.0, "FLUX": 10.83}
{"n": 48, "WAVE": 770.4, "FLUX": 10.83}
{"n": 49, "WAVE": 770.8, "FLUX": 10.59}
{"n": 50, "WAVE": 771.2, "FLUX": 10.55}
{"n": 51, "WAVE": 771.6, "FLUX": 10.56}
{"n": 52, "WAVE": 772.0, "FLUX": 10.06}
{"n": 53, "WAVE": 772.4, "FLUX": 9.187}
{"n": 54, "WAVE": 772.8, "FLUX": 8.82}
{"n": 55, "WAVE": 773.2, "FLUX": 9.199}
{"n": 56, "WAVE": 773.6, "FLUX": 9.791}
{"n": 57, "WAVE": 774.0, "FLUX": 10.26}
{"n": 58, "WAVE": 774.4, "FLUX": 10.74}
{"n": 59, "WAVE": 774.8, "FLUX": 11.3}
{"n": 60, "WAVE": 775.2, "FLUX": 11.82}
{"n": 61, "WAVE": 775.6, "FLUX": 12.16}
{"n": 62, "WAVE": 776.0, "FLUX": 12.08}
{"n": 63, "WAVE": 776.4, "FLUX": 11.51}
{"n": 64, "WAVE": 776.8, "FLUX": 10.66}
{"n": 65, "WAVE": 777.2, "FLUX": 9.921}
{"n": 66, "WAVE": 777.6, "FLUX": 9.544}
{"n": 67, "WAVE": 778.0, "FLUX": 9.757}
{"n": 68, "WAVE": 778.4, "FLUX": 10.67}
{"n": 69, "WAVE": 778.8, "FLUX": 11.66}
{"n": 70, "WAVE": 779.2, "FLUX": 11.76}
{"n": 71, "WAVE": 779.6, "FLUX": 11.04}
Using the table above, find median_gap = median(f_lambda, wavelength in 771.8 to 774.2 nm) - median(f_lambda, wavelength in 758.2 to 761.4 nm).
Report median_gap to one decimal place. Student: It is -2.2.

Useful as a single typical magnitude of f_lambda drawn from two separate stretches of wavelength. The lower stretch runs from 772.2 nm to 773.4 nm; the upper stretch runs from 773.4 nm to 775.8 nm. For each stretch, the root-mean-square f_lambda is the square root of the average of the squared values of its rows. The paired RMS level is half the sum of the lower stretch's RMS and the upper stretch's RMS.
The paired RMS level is 10.1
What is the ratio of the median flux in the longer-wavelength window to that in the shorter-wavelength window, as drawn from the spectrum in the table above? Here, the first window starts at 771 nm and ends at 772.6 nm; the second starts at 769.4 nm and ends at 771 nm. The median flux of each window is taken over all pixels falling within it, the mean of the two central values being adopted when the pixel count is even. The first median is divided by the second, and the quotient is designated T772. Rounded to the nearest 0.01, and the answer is 0.96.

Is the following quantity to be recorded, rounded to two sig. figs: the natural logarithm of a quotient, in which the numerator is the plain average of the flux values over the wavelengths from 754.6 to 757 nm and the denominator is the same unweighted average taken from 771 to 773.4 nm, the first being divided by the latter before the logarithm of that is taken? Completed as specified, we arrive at 0.20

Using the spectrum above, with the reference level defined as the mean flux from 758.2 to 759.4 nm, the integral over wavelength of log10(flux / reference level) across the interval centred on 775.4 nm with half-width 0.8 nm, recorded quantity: 0.012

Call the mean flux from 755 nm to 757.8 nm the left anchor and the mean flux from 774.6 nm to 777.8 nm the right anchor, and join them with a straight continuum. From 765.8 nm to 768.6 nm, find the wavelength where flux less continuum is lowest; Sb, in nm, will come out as 768.4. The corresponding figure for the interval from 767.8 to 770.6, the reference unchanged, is 768.8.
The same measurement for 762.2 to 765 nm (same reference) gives 762.4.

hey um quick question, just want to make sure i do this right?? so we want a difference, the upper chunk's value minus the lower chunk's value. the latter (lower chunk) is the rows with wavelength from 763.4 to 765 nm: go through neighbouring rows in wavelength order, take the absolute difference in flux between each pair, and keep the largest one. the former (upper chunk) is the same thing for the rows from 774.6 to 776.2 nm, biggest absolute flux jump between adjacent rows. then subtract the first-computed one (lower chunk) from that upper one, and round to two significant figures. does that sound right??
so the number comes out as 0.12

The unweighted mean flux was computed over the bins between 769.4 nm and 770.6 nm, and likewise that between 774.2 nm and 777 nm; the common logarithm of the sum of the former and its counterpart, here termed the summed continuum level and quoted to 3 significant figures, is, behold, 1.35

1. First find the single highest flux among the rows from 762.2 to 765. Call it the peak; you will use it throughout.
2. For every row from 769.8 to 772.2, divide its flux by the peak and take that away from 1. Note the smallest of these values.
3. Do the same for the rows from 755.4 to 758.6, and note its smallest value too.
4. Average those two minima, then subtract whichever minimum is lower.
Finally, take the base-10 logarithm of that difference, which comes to -1.24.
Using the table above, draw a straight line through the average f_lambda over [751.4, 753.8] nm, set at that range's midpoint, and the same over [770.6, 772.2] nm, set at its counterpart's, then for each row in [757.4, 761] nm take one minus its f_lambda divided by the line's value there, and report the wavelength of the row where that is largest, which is 758.4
